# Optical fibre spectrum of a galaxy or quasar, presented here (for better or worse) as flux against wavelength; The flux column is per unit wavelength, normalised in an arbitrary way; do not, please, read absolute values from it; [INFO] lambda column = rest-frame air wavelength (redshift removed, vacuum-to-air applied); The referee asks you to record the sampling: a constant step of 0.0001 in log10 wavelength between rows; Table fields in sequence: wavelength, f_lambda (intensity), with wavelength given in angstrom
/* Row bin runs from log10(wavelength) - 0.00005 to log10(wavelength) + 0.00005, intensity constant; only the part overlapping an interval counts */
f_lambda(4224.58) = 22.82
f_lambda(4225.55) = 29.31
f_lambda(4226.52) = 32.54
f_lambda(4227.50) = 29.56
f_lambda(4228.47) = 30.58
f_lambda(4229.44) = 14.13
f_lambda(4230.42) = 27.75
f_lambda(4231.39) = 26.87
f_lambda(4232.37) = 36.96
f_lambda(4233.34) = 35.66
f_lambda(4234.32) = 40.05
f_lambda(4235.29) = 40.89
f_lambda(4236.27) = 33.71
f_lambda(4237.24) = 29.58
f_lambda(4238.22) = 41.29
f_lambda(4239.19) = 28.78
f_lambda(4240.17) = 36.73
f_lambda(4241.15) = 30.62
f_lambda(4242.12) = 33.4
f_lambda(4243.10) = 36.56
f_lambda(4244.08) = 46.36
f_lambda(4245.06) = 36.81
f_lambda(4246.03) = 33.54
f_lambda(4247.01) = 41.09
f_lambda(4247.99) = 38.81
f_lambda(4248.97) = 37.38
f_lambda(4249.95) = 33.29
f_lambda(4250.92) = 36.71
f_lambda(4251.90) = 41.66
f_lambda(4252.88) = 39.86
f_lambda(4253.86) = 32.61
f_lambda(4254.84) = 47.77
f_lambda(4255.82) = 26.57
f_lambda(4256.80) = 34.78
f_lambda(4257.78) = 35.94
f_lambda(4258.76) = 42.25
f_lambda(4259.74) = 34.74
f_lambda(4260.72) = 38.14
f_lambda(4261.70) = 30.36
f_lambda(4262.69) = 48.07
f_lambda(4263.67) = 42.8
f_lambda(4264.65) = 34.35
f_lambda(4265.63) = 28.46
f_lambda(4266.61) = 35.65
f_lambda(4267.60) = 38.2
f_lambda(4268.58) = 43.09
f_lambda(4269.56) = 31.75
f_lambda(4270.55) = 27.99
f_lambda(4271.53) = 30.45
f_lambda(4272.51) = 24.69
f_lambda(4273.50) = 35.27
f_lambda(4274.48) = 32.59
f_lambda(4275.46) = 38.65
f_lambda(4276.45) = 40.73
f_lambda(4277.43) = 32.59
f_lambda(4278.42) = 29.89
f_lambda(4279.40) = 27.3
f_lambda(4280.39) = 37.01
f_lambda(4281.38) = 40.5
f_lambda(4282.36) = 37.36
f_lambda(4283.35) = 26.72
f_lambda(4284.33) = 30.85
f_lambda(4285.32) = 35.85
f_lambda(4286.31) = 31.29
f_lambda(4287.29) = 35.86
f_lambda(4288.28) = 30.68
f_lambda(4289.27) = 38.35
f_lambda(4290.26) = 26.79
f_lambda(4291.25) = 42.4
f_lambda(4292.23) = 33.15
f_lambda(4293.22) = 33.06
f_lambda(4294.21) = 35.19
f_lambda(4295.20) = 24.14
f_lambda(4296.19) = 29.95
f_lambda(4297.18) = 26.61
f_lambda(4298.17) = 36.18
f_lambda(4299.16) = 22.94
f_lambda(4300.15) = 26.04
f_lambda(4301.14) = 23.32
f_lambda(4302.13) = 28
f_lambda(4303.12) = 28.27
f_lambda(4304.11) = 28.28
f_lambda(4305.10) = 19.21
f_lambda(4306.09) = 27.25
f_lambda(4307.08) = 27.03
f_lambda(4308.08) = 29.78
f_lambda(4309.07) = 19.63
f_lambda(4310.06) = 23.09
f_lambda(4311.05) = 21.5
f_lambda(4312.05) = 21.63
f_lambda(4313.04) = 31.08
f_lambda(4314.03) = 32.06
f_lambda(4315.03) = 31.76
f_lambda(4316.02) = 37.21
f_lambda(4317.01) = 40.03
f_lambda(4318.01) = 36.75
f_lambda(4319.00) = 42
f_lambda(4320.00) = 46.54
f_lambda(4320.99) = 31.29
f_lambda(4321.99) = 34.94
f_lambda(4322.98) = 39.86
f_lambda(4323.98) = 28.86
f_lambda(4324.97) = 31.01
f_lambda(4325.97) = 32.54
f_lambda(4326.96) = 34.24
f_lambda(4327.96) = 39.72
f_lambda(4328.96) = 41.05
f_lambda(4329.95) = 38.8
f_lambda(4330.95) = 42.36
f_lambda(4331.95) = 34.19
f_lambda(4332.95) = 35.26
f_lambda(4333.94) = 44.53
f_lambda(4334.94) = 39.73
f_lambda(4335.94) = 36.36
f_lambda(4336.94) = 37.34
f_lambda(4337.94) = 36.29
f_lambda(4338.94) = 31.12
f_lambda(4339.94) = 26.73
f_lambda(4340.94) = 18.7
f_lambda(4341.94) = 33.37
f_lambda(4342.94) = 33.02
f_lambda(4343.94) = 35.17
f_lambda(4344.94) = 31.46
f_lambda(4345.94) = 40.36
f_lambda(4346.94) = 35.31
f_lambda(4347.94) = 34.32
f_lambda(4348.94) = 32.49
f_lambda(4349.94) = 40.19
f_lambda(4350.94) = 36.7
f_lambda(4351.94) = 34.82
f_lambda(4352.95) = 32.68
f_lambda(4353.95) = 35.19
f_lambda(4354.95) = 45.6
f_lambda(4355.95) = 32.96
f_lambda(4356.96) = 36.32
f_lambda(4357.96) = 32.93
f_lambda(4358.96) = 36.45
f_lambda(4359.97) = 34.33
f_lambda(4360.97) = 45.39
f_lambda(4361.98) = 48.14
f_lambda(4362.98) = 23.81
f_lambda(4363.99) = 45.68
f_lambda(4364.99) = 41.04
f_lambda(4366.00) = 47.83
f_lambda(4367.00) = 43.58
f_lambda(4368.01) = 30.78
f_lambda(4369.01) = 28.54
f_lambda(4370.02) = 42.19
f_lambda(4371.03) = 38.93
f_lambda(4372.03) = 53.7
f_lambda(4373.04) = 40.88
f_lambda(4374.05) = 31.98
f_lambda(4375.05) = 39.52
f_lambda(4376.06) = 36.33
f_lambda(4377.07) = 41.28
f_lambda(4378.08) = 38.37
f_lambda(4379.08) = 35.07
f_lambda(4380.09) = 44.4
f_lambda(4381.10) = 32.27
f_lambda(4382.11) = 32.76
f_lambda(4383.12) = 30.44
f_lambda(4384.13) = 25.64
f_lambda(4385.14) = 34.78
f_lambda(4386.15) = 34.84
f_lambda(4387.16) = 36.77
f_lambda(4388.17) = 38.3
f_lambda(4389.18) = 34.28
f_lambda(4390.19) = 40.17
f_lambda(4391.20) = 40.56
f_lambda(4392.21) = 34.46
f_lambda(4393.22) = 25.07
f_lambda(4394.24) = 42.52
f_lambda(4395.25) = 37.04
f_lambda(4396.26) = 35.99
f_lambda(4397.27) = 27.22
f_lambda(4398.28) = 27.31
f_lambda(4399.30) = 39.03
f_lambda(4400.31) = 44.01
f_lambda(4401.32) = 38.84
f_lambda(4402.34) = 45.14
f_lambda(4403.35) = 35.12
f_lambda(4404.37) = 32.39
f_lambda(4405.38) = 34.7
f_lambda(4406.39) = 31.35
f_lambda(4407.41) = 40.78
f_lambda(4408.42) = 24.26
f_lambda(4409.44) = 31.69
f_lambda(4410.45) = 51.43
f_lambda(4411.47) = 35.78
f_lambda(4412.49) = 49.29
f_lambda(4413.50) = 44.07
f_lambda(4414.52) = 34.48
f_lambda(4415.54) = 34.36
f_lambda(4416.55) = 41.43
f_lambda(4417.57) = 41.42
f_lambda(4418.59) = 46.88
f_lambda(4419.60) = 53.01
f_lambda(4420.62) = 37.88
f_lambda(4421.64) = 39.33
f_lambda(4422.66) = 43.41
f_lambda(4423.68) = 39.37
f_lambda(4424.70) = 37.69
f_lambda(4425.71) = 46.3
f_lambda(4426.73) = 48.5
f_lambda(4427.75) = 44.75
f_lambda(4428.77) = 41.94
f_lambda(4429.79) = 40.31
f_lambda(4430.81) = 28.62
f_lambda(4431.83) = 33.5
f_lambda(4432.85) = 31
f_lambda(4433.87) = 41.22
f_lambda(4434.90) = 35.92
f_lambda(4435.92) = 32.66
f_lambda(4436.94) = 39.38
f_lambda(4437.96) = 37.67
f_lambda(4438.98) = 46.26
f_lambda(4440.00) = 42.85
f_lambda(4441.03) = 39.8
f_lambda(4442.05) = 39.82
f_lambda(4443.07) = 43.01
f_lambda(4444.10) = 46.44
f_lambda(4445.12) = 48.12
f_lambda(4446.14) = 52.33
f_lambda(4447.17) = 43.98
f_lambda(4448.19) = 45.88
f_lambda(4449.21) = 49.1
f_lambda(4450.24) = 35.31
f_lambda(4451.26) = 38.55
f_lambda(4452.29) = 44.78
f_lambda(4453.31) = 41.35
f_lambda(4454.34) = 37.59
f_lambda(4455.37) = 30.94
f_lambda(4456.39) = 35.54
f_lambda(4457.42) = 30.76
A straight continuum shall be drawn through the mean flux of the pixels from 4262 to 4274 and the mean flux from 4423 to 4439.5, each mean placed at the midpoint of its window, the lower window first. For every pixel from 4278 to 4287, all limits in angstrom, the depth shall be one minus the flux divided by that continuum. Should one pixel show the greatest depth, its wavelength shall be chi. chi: 4283.35 angstrom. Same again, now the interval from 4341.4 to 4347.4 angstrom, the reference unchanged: 4344.94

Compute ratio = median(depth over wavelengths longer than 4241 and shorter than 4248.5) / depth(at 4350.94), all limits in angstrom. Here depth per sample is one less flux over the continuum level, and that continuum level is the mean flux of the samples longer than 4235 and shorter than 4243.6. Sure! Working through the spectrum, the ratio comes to 0.99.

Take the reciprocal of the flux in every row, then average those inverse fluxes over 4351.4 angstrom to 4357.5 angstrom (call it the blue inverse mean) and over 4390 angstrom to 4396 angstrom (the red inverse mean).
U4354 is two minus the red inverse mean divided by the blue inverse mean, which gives 0.99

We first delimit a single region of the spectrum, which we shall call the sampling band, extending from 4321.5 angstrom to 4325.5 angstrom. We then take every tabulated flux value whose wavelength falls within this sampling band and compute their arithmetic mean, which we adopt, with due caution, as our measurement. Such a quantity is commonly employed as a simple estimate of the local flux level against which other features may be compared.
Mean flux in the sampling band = 33.7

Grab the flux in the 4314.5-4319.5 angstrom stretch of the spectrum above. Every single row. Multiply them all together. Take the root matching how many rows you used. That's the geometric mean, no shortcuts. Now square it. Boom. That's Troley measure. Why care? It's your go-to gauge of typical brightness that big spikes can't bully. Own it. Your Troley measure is 1398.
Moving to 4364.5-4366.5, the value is 1963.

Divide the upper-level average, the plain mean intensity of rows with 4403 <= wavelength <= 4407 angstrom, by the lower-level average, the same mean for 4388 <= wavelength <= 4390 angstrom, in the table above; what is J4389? 0.92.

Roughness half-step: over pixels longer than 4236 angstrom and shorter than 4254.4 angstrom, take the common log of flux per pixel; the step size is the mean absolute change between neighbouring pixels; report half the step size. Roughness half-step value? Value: 0.035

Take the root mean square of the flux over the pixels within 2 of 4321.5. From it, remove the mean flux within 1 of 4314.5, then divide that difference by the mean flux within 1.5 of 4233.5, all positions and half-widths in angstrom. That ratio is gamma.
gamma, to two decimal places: 0.18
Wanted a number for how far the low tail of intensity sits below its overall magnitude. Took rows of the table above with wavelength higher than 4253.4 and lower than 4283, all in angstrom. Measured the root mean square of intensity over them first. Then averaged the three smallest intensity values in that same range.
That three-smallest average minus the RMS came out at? -9.7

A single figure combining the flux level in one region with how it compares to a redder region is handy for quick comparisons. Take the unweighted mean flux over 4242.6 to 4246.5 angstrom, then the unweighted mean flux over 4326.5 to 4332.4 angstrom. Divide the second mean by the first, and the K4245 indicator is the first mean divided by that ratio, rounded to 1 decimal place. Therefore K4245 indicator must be 38.2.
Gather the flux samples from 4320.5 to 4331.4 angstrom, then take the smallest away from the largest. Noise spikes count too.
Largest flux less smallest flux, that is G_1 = 13.5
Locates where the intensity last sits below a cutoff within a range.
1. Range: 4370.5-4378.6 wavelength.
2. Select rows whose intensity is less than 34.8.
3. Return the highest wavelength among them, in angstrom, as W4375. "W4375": 4374.05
